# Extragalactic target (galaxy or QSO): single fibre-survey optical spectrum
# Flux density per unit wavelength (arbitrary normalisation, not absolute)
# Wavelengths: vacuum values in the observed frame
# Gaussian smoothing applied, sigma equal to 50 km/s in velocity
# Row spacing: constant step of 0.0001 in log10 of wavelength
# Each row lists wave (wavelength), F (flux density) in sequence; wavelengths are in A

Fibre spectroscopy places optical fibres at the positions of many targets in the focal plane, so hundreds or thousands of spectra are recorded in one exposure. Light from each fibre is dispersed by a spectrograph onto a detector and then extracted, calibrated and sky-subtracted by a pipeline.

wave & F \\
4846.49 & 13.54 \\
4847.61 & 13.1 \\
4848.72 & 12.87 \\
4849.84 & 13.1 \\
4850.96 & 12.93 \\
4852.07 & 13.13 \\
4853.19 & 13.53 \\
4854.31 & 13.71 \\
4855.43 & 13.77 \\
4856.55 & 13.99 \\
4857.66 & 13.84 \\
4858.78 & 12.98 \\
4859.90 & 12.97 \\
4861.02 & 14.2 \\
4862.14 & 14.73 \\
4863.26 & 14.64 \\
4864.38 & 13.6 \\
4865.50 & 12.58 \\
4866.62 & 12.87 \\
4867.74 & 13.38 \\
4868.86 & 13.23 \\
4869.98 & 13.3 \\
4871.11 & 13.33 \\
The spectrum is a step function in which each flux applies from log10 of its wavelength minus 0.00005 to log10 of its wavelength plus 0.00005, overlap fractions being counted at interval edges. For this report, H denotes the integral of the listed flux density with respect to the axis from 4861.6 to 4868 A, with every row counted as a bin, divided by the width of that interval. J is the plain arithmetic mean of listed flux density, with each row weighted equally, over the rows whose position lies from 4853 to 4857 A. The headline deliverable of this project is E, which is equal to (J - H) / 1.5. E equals 0.1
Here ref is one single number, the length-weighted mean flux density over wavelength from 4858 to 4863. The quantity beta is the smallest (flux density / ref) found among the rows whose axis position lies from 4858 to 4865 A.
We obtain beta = 0.942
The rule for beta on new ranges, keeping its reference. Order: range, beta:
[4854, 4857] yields 0.996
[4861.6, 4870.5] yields 0.914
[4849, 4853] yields 0.939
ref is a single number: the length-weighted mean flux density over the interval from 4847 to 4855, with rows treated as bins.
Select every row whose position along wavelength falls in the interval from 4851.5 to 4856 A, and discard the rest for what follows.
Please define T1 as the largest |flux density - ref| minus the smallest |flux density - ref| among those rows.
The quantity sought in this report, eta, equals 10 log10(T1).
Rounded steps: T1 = 0.5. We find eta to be -3.0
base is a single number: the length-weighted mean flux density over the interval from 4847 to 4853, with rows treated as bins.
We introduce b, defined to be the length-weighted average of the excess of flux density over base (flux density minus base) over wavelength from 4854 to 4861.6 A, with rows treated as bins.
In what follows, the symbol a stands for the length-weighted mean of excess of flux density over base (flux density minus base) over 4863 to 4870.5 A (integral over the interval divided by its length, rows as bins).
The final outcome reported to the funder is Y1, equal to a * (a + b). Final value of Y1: 0.22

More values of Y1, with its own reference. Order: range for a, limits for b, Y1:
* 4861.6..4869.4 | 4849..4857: 0.45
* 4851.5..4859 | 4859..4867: 0.59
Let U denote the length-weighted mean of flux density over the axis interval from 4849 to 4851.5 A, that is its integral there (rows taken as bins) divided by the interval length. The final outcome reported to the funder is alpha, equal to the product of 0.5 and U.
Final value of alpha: 6.5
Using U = 13.0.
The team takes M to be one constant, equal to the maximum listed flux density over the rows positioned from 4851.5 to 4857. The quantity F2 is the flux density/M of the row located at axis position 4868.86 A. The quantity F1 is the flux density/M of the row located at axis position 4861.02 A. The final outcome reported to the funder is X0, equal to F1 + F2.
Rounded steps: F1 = 1.02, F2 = 0.95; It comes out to 1.96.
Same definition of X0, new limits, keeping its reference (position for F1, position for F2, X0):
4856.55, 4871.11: 1.95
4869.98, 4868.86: 1.90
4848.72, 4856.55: 1.92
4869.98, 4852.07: 1.89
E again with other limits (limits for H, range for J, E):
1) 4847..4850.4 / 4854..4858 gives 0.5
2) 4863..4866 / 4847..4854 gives -0.3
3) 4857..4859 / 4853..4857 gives 0.1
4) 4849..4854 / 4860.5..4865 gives 0.7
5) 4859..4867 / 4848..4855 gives -0.3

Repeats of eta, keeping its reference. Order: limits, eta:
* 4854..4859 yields -2.4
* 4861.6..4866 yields 0.5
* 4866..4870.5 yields -5.2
